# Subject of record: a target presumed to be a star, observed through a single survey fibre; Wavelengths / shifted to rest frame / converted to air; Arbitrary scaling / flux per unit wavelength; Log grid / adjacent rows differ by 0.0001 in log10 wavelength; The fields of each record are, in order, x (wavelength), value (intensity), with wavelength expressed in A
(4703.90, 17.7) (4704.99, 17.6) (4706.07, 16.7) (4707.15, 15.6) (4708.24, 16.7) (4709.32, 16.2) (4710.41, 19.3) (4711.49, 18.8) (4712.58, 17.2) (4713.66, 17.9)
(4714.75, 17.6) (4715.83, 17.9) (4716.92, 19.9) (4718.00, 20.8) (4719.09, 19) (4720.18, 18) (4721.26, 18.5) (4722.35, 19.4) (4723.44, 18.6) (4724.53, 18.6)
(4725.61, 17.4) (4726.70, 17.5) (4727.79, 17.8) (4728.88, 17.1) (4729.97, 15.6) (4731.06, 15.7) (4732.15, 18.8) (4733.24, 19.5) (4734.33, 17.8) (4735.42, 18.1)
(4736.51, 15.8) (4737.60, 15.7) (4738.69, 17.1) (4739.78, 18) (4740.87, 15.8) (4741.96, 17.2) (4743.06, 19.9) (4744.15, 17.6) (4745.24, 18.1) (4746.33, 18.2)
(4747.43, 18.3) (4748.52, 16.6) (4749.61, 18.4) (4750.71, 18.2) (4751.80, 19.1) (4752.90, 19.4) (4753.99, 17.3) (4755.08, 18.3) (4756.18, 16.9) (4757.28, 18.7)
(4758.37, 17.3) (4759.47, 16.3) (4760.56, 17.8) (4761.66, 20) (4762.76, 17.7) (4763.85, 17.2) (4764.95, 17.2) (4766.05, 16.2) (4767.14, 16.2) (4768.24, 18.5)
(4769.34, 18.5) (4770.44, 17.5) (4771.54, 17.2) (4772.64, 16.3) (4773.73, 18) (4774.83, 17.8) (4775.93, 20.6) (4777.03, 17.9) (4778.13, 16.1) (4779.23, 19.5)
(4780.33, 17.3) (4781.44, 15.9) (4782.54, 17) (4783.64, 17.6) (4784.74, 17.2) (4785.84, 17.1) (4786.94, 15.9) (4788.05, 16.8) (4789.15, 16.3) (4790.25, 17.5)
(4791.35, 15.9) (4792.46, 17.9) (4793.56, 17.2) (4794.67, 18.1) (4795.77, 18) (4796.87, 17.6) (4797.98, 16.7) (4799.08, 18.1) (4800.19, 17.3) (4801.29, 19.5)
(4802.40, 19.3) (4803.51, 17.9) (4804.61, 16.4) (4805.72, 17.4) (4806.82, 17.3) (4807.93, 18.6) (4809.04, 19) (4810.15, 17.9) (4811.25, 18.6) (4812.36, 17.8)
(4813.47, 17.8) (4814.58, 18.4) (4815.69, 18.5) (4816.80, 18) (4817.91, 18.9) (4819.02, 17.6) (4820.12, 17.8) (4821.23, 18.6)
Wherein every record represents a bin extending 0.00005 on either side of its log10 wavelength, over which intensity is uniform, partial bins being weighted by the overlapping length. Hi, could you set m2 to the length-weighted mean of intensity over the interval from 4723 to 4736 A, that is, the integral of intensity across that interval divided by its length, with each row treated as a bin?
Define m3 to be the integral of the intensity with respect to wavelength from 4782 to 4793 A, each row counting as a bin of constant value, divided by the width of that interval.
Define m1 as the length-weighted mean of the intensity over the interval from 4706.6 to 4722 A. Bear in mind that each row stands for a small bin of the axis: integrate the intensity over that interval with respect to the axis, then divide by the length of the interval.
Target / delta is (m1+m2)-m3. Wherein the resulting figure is 18.9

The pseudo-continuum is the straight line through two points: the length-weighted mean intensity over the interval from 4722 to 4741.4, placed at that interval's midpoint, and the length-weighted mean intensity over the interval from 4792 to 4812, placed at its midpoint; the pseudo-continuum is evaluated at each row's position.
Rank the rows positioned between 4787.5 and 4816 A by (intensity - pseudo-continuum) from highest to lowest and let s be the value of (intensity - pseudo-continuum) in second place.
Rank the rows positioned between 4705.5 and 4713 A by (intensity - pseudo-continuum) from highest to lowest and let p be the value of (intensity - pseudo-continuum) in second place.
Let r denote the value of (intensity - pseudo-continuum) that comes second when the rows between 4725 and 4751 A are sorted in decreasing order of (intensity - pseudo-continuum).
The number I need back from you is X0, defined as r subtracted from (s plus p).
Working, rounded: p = 1.5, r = 2.05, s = 1.4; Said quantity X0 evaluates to 0.8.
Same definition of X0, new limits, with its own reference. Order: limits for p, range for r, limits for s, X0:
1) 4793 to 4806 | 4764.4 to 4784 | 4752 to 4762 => 1.4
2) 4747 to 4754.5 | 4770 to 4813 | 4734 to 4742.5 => 0.3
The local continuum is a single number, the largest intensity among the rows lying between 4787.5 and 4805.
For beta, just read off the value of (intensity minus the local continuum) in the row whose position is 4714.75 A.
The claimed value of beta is -1.90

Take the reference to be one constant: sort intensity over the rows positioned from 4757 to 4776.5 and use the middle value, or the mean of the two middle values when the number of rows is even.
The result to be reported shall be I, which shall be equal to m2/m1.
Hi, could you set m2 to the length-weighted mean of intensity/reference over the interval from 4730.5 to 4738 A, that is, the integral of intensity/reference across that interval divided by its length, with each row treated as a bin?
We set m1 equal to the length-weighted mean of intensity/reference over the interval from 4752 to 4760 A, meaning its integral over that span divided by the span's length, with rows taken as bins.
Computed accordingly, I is 0.98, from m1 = 1.01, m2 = 0.987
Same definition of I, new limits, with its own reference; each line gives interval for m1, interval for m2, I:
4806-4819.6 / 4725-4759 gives 0.97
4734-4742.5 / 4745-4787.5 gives 1.04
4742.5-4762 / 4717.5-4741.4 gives 0.98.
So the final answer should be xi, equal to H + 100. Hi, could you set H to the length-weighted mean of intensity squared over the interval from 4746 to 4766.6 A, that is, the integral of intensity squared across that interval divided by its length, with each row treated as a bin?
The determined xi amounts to 419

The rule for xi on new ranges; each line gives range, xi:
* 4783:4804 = 406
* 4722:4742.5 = 405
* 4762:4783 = 409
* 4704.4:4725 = 430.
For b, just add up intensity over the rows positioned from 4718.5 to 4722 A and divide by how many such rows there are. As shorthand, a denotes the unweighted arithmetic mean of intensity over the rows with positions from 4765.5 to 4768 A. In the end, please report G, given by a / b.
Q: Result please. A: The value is 0.88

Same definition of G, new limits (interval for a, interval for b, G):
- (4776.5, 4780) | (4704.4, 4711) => 1.05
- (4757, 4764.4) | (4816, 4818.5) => 0.97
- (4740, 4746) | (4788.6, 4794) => 1.04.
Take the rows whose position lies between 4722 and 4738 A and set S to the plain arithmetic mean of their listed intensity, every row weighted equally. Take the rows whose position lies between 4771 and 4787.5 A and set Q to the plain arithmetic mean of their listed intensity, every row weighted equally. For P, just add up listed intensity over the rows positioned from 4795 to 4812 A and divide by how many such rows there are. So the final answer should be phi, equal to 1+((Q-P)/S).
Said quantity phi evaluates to 0.97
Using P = 18.0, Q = 17.43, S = 17.6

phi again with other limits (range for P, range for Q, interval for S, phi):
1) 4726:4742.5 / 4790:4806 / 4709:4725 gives 1.03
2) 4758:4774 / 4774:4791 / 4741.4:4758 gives 0.99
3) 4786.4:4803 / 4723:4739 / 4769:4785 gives 1.00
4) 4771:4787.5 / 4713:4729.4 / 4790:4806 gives 1.06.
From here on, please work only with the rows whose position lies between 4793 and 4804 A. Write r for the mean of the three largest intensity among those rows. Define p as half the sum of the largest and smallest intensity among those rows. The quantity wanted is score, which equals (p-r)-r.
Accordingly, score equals -19.8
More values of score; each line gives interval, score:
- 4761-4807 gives -21.8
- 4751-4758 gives -20.0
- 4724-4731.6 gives -18.8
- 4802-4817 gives -20.1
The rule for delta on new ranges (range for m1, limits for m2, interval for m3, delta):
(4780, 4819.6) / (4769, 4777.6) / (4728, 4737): 18.3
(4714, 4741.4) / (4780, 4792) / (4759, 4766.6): 17.1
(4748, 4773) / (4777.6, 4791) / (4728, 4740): 17.5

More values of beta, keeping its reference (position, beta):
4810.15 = -1.60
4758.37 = -2.20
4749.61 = -1.10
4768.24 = -1.00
